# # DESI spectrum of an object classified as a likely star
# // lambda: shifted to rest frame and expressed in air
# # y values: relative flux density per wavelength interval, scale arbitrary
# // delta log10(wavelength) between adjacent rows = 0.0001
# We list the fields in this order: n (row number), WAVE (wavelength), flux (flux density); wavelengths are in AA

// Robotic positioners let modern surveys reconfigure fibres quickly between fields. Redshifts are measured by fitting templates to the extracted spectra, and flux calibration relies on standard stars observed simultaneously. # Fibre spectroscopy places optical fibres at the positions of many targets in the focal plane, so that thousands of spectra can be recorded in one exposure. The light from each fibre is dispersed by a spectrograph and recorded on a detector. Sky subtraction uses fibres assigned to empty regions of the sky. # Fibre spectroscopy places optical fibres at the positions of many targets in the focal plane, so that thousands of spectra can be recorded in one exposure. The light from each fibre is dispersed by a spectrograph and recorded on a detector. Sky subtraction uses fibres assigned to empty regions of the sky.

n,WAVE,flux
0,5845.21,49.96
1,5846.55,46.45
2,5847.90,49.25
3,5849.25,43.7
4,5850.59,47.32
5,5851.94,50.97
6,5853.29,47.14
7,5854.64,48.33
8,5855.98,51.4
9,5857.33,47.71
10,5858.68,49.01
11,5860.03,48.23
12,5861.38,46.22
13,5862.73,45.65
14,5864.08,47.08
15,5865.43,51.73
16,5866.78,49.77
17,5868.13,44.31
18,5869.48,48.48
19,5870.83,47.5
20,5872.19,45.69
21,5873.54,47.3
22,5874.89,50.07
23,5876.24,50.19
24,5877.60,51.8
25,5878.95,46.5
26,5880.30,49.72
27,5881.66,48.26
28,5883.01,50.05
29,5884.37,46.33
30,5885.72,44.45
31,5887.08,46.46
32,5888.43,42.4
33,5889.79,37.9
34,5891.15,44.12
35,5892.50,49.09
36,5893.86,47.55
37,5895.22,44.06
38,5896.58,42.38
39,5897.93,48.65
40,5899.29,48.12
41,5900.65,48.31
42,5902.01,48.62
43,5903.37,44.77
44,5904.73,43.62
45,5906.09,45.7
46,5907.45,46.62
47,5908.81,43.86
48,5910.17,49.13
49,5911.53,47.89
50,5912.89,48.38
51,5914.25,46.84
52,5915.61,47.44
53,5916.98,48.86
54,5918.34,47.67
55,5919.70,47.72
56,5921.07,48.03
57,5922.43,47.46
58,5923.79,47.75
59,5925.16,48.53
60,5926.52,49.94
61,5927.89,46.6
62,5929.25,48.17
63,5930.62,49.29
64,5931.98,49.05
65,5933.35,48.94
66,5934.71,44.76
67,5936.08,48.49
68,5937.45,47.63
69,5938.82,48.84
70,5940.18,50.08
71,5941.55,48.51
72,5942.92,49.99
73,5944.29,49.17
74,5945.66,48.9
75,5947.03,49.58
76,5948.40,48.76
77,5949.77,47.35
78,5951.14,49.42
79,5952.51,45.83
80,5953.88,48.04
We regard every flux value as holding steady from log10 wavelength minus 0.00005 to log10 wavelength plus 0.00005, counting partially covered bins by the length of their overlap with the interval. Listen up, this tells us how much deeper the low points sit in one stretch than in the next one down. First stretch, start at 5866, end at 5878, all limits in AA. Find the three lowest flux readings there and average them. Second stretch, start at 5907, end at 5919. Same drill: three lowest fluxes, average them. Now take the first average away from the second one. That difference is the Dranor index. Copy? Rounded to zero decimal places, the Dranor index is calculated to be 0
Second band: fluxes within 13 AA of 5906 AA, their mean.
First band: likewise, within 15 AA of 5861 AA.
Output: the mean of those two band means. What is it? 47.3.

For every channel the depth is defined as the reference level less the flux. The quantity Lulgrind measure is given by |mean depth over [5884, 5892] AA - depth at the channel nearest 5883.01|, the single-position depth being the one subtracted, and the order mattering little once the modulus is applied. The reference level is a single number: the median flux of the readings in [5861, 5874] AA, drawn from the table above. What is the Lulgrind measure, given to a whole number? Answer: 6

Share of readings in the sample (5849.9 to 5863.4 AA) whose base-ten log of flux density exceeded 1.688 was 0.3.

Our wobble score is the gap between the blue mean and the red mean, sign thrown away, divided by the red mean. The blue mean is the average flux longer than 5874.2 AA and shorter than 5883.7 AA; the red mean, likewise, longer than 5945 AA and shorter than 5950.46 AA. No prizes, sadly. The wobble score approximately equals 0.018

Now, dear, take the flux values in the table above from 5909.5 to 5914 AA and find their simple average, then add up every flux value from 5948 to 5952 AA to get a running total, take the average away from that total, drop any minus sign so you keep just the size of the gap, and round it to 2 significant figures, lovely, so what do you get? 97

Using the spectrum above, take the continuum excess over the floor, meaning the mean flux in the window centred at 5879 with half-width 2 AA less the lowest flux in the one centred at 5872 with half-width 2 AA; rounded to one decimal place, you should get 3.6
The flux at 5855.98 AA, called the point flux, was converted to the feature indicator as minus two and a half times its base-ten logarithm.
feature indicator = -4.28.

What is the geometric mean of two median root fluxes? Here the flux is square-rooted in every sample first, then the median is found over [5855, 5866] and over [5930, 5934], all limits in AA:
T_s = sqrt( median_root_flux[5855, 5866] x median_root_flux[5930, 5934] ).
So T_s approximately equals 6.96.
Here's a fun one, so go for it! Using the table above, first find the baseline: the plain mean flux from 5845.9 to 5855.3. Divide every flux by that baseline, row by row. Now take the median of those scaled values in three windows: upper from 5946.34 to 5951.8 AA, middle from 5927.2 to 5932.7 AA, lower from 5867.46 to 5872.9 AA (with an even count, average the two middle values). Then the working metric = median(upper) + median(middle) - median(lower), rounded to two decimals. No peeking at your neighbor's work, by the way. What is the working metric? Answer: 1.07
